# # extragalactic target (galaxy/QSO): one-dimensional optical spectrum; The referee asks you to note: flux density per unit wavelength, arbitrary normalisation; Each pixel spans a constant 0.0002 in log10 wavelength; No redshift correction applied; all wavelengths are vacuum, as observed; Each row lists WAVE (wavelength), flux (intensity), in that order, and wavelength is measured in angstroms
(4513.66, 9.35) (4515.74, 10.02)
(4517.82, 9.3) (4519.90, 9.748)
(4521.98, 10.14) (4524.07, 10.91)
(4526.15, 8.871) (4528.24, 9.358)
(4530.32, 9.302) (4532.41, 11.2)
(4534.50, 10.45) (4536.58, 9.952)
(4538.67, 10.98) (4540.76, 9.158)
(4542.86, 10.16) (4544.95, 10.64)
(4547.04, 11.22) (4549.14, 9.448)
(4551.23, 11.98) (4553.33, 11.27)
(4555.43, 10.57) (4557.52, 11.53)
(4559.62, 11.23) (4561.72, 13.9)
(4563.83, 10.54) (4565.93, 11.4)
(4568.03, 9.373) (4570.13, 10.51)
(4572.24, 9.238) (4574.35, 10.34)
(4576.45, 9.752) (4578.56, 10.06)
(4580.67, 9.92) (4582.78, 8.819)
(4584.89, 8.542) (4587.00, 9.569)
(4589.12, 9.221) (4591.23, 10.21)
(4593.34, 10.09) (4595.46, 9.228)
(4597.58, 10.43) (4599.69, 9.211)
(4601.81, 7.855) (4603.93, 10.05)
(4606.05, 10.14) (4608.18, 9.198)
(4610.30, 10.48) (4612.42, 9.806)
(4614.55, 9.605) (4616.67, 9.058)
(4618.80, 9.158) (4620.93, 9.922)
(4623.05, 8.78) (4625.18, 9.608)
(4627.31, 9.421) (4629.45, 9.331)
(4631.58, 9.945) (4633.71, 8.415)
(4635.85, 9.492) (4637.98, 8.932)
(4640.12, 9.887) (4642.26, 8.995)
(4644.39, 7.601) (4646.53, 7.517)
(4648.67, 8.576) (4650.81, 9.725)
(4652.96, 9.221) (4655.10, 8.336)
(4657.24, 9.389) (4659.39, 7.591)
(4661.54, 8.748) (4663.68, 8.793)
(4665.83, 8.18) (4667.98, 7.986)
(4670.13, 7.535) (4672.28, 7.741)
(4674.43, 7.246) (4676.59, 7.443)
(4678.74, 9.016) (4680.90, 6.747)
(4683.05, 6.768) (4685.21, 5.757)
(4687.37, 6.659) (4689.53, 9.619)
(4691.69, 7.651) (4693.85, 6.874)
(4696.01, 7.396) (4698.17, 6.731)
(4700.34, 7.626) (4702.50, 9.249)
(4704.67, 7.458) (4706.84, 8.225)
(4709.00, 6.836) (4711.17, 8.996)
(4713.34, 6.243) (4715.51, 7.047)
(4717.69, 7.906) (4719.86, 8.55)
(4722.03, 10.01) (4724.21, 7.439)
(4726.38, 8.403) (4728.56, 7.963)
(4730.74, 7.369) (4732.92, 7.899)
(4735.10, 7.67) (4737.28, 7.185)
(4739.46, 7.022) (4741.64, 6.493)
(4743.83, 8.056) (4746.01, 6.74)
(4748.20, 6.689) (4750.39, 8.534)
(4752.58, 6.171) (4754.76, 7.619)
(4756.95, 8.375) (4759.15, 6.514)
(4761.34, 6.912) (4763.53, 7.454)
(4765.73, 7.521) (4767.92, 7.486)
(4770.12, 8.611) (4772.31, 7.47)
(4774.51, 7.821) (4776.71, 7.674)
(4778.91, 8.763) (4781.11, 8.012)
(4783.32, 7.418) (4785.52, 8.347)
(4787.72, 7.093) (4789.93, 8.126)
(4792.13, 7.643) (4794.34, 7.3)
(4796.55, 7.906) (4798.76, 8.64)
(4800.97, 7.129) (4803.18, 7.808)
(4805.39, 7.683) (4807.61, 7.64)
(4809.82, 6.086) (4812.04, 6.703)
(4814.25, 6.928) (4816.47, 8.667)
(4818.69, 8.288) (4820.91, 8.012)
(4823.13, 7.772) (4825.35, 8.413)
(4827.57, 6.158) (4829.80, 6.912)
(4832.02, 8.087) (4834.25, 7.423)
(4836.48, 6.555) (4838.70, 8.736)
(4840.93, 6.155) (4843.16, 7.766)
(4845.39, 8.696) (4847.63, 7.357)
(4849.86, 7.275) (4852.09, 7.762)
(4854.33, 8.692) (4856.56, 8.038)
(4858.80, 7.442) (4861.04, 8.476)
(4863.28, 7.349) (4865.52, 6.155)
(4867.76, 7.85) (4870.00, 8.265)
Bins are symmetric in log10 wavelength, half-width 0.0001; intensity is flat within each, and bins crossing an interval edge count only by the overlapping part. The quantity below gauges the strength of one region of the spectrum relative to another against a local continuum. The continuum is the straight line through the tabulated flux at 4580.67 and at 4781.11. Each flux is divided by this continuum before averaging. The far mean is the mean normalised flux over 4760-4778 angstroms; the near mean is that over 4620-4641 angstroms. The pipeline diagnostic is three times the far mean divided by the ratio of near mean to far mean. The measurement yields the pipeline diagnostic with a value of 2.66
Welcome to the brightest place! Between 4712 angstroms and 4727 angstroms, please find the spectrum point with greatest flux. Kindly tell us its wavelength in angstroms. 4722.03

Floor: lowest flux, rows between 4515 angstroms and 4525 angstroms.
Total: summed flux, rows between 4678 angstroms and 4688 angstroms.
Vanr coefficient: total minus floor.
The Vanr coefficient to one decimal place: 25.6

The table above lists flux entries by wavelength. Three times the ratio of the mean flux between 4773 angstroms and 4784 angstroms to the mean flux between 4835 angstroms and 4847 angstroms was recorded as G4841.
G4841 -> 3.1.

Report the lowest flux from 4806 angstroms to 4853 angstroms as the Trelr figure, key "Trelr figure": 6.086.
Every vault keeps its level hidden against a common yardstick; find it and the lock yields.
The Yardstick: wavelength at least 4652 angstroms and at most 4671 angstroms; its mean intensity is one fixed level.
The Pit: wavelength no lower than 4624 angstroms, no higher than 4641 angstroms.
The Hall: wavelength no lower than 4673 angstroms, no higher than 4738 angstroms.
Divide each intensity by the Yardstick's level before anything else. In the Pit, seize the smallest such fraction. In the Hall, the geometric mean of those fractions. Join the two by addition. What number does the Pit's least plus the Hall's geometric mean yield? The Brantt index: 1.90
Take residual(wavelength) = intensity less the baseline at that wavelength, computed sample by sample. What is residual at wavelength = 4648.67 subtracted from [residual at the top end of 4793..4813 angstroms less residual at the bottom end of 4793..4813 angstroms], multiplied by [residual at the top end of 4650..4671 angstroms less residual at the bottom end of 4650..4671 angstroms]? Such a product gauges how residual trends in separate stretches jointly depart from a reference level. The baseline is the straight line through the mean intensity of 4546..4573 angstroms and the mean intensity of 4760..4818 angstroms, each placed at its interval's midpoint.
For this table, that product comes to -1.4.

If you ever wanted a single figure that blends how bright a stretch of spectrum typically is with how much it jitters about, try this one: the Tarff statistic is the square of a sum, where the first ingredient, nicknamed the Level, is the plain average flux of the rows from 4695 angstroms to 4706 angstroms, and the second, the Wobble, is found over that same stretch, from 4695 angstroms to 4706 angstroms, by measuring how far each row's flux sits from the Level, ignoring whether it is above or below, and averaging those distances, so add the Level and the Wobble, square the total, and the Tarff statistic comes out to 69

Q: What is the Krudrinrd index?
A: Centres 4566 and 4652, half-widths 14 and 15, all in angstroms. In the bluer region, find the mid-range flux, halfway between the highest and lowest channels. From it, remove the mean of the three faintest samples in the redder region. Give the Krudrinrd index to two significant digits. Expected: 4.0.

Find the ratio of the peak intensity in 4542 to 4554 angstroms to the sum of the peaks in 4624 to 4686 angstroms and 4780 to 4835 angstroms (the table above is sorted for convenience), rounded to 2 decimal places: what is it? 0.64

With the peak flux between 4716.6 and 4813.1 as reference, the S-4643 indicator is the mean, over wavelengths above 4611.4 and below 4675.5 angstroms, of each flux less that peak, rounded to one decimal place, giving -1.2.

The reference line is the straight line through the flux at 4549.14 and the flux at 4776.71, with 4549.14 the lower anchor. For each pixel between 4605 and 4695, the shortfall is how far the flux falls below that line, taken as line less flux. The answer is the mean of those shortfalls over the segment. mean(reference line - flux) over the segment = 0.1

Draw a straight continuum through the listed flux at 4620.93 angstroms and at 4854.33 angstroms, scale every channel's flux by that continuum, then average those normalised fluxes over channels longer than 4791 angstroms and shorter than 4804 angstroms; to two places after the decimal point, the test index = 0.86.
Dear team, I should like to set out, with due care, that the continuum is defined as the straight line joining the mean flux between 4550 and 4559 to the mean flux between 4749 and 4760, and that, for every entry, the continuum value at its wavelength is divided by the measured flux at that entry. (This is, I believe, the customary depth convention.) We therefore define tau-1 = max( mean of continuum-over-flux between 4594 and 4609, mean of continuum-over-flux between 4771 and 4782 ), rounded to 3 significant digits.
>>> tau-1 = 1.11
